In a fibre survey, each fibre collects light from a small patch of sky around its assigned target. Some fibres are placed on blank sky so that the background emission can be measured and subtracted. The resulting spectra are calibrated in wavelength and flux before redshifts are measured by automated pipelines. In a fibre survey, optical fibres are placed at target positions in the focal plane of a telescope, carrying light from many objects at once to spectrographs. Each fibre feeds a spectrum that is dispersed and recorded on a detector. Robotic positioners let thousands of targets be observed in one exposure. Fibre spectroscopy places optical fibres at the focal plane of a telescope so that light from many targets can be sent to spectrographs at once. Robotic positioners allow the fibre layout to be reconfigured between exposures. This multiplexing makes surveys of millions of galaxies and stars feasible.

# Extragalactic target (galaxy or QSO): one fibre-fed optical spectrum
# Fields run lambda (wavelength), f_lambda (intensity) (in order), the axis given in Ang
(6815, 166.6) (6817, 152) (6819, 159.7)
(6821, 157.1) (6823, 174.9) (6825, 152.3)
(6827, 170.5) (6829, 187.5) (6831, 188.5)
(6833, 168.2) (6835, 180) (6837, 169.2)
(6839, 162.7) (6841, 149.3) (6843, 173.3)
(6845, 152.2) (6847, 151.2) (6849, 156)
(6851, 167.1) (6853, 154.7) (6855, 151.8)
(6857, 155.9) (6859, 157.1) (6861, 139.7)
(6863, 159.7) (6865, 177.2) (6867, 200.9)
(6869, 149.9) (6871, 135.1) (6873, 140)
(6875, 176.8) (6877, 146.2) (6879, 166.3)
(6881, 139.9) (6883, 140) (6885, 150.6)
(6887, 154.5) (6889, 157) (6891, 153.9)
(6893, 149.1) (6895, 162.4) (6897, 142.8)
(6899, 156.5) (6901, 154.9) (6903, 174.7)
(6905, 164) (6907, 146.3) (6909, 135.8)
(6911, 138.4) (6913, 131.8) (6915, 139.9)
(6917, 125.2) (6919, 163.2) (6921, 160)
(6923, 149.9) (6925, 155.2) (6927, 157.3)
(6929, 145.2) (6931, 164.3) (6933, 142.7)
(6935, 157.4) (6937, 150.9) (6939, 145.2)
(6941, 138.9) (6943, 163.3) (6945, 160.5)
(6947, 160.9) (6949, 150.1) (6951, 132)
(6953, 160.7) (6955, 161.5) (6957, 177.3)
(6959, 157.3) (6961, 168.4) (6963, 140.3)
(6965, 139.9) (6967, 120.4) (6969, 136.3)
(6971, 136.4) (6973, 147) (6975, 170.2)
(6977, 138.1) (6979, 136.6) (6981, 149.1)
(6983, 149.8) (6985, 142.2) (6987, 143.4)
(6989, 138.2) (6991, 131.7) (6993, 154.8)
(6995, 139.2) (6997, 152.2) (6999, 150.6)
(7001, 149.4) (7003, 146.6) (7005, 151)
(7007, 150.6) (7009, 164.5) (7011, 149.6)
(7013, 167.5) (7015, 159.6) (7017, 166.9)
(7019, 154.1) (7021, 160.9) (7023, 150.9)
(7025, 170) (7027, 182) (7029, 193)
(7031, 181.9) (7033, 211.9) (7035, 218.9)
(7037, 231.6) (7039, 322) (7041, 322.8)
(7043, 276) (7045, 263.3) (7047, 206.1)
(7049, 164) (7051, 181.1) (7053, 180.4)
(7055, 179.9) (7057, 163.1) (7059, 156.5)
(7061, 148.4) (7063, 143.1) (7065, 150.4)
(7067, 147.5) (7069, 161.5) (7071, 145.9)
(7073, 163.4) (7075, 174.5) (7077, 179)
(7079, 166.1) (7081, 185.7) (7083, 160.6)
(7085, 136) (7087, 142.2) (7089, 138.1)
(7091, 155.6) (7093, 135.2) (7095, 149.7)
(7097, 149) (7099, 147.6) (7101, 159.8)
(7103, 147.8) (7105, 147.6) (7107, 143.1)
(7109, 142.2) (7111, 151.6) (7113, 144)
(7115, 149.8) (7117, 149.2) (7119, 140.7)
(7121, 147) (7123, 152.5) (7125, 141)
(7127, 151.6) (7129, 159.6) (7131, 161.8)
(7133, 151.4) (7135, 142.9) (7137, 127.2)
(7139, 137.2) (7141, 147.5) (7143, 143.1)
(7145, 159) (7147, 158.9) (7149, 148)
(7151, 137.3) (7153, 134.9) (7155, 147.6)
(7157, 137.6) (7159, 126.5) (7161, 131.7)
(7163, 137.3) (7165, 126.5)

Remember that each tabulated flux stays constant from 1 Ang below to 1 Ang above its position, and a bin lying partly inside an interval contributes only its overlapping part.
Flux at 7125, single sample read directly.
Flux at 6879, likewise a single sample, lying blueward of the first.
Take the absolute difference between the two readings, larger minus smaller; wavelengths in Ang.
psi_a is 25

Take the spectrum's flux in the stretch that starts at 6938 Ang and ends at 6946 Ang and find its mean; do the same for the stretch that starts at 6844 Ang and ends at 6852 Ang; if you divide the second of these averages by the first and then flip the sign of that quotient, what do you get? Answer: -1.03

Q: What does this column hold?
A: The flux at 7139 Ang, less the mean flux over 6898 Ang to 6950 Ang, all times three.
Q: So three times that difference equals -42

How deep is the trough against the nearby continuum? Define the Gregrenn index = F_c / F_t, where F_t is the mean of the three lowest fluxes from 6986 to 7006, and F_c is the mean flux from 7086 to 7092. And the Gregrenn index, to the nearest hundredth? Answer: 1.07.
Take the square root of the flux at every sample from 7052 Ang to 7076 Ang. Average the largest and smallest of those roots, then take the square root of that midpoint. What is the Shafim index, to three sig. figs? 3.56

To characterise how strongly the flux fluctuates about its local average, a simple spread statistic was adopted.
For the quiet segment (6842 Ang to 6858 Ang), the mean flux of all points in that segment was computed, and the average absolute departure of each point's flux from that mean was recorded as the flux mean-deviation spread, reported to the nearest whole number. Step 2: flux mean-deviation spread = 6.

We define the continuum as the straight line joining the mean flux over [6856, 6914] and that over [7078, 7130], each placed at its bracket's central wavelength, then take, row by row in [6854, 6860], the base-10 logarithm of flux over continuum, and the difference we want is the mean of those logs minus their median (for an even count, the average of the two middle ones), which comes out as -0.0027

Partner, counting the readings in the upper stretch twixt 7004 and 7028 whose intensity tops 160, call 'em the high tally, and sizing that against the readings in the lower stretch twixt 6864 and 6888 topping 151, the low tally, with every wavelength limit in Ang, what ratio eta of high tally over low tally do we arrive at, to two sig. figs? 1.2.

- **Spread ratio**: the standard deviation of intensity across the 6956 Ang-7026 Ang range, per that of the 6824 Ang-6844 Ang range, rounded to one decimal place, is 1.0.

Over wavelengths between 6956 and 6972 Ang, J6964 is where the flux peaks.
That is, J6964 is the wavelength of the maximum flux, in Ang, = 6957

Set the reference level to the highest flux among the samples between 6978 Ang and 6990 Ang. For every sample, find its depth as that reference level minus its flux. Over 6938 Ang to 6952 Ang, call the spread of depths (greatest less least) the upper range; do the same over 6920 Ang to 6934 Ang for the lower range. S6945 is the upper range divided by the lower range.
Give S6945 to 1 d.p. 1.4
